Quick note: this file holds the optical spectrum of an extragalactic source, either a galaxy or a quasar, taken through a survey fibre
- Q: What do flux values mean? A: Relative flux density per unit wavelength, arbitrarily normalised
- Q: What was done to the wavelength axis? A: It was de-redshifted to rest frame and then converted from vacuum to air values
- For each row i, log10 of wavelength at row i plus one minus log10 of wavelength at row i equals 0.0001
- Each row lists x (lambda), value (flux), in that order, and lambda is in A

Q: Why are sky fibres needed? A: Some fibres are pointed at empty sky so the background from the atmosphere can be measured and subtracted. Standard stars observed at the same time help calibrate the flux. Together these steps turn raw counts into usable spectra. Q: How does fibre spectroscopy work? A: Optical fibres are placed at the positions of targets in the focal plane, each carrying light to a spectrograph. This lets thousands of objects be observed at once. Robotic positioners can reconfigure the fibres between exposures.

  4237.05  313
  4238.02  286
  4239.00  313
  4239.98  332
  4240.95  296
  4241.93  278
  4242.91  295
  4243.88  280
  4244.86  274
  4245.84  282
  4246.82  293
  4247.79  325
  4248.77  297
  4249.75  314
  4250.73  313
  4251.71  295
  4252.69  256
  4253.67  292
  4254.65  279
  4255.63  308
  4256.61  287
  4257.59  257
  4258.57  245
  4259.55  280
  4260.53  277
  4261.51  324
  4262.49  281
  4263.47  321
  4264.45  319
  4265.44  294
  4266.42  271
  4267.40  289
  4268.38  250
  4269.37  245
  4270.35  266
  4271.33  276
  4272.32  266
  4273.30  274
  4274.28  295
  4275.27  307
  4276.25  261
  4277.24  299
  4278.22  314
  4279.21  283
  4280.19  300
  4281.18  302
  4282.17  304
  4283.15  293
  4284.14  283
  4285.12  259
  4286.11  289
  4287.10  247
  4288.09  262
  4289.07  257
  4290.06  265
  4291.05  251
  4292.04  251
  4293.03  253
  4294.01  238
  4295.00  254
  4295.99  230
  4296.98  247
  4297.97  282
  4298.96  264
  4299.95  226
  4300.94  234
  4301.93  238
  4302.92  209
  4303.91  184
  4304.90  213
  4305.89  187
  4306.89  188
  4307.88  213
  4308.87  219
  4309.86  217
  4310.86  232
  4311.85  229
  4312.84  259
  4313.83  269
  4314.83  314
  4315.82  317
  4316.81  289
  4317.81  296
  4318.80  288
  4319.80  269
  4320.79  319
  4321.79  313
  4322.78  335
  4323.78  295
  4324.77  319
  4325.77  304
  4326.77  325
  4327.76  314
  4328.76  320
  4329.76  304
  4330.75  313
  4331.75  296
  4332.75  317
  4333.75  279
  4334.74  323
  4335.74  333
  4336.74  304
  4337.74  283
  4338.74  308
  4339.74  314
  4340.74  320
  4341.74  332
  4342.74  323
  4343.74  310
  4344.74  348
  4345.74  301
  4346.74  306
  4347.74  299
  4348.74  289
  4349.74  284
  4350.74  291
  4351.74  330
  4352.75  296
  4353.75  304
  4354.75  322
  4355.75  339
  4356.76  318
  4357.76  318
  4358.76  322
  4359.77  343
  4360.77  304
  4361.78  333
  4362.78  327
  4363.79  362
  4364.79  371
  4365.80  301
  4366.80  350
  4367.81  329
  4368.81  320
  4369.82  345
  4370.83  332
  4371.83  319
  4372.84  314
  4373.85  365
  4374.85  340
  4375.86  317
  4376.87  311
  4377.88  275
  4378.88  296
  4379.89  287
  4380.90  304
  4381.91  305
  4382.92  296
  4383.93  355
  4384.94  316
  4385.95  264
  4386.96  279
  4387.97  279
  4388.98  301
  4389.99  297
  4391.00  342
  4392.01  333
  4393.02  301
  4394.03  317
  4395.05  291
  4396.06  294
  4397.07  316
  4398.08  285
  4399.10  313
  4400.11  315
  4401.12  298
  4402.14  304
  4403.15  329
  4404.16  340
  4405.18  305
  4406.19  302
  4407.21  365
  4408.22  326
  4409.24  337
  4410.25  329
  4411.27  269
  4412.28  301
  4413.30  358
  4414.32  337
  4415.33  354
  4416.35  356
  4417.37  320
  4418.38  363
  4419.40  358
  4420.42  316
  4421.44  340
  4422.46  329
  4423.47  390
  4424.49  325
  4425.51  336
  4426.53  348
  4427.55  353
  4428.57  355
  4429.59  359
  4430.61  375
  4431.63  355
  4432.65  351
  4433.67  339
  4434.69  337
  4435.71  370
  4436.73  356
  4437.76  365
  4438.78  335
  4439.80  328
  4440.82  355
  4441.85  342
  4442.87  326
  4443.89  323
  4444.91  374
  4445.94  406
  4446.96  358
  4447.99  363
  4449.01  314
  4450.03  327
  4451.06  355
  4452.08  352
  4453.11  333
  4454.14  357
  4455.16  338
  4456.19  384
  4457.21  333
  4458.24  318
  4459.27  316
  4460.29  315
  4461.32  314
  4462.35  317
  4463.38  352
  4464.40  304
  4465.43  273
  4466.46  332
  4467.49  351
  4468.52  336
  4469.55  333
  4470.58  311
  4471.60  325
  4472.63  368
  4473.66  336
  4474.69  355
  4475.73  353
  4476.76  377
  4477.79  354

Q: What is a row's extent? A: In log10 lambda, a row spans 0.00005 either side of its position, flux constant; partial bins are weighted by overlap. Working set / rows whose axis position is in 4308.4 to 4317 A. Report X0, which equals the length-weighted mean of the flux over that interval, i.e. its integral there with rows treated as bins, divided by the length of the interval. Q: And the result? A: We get 260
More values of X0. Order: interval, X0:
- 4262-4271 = 282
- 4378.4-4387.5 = 300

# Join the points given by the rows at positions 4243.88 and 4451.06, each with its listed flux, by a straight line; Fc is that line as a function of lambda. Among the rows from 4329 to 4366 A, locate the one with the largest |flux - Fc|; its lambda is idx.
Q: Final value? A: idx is 4364.79 A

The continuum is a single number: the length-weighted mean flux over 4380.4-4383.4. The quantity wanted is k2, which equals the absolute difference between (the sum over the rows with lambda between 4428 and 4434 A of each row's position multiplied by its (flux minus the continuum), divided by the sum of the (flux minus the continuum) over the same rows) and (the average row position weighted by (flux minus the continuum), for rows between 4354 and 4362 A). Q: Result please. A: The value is 72.7 A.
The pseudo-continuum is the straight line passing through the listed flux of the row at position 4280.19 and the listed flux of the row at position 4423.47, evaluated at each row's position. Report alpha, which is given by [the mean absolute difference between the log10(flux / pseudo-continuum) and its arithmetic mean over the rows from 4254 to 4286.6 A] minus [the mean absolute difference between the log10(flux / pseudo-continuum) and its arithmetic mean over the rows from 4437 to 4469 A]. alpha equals -0.001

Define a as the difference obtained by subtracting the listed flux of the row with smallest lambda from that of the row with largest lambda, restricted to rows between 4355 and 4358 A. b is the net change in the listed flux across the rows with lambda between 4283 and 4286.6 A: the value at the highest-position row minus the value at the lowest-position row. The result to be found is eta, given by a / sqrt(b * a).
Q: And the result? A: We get -2.3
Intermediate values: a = -21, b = -4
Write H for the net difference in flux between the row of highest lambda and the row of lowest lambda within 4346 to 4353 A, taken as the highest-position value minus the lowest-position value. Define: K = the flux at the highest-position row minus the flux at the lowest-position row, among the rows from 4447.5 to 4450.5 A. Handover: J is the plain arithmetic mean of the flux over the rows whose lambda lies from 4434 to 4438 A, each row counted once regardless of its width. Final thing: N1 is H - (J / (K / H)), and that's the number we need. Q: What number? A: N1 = -109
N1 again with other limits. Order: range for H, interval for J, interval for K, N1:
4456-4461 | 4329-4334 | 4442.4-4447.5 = 582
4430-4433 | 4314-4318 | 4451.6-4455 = 1435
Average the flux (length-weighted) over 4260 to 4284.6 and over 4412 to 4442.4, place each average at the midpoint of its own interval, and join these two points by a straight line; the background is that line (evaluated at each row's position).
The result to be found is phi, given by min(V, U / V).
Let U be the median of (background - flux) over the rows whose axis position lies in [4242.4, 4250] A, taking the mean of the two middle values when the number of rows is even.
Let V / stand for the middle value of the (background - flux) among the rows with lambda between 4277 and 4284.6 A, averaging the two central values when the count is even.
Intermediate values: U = -17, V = -9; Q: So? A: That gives -9.3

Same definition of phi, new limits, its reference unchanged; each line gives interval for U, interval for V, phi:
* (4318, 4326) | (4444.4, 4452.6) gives -1.0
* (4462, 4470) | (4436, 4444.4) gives 2.2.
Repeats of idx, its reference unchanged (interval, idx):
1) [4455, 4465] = 4464.40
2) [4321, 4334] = 4333.75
